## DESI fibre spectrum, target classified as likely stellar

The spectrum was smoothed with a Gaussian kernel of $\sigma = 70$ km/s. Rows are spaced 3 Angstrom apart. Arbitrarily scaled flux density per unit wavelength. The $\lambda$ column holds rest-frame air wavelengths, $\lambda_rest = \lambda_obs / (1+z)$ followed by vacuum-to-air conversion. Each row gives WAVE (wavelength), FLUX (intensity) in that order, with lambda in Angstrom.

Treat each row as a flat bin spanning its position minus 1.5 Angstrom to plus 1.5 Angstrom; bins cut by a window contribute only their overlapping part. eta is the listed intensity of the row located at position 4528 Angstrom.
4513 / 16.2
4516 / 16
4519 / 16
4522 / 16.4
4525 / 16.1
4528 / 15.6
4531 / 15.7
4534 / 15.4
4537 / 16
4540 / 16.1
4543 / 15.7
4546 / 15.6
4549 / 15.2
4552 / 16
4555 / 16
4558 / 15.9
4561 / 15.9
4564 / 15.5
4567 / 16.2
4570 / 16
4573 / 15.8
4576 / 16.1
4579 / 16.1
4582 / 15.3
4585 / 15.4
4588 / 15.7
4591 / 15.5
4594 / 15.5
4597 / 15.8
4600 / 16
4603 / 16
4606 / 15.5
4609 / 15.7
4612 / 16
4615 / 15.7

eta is 15.6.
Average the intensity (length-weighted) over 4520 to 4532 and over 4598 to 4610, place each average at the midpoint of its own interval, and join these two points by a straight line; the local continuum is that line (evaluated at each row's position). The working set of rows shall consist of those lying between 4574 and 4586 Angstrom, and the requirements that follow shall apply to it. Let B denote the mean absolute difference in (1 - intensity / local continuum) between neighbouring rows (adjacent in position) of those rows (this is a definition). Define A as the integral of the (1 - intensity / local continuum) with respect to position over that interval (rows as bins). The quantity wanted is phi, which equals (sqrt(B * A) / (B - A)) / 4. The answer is -0.15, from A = 0.08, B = 0.019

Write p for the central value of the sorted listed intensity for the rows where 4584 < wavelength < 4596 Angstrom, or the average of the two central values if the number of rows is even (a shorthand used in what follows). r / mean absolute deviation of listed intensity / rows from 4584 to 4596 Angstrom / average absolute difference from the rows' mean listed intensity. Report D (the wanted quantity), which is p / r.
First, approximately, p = 15.5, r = 0.09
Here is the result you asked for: 177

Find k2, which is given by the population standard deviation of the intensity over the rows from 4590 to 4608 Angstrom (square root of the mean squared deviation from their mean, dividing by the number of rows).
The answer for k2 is 0.23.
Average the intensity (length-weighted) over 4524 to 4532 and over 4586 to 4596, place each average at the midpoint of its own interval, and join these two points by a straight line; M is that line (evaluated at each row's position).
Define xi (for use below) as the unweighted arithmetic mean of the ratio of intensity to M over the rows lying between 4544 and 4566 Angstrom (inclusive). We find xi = 1.00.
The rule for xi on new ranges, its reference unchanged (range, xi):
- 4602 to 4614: 1.02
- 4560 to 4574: 1.01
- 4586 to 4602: 1.01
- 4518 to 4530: 1.01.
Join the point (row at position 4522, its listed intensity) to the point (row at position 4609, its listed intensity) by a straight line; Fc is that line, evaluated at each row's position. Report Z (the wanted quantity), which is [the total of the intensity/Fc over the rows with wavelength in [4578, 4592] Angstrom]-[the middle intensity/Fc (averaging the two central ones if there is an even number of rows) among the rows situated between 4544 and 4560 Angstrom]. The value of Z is 3.92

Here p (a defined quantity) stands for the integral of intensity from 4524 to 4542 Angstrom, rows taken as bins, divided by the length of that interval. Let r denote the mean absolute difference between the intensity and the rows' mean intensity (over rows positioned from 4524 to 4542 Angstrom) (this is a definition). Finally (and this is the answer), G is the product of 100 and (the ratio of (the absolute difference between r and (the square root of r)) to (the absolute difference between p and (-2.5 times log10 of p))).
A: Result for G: 1.33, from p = 15.8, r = 0.250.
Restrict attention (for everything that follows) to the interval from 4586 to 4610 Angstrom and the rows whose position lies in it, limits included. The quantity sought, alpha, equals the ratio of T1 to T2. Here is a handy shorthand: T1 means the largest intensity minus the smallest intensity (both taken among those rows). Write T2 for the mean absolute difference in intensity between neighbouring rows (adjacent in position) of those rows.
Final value 2.5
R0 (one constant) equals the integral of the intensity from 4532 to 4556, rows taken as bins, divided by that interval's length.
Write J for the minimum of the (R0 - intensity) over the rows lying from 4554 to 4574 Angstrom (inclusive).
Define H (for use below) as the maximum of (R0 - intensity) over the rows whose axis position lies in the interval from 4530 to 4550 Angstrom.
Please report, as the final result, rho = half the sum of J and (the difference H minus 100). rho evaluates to -50.0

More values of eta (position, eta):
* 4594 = 15.5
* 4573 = 15.8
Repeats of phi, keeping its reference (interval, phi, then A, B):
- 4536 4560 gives -0.09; 0.16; 0.017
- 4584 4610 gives -0.07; 0.22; 0.014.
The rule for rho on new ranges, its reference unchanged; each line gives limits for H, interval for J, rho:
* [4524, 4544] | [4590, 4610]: -50.0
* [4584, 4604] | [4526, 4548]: -50.0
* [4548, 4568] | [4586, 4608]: -49.9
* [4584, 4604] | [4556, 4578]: -50.1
